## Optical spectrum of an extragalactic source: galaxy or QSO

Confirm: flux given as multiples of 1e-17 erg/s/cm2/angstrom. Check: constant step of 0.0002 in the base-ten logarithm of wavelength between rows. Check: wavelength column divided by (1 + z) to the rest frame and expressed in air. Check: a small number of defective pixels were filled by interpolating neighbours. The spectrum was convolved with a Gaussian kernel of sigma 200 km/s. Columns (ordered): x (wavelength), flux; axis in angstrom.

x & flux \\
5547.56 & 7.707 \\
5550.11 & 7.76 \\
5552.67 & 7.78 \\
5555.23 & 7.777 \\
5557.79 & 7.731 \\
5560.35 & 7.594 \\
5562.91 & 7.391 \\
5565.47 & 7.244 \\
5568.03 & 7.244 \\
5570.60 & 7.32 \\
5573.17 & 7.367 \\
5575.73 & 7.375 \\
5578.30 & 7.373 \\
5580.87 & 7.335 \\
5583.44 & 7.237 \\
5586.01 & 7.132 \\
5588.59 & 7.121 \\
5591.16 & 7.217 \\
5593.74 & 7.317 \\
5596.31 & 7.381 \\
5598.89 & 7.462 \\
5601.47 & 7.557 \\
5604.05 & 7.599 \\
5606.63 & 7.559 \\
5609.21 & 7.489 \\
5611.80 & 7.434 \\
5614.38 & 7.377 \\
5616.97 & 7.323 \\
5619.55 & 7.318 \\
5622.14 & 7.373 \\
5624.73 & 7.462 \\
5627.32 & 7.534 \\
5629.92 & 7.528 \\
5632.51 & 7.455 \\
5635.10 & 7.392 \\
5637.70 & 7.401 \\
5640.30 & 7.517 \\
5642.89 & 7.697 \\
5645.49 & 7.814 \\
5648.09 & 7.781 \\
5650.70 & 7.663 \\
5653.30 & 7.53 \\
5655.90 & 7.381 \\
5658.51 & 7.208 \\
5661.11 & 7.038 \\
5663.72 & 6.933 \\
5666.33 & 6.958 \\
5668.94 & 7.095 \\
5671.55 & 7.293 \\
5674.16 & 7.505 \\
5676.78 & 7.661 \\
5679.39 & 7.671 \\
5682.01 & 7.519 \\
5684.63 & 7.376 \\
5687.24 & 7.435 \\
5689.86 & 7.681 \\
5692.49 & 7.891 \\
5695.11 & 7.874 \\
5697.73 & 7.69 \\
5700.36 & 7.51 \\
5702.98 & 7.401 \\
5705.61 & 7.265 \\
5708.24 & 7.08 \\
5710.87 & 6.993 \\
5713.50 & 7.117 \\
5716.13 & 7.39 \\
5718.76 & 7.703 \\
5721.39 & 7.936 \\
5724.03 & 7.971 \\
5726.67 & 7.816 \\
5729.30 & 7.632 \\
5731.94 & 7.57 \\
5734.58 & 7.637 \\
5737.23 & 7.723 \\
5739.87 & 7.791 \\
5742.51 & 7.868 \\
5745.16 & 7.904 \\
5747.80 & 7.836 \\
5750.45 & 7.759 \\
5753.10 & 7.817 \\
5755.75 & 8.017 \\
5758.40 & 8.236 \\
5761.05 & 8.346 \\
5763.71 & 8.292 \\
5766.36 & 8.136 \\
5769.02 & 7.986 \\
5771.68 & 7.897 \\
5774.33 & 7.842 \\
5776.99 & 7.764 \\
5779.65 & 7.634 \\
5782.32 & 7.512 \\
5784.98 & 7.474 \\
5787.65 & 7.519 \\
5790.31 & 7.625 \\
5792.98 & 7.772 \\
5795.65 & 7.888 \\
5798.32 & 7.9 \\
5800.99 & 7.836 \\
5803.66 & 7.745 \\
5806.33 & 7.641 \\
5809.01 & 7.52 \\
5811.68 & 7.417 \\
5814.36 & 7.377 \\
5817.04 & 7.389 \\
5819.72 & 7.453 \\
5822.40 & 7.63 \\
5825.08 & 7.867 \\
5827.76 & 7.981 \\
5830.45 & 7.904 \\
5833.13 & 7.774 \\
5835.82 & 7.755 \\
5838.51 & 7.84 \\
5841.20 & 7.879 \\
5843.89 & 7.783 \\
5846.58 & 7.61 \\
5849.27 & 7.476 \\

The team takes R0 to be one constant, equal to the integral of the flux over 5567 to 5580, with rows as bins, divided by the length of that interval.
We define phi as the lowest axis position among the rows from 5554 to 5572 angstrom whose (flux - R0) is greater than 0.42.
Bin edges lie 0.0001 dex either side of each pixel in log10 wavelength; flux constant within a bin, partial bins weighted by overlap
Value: 5555.23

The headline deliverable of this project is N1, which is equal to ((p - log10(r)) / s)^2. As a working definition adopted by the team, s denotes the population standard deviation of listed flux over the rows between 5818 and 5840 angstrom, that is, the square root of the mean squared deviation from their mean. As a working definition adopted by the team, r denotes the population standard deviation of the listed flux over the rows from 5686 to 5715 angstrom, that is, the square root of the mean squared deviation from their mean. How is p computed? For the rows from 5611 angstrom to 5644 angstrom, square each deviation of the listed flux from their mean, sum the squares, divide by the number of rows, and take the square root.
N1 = 15.8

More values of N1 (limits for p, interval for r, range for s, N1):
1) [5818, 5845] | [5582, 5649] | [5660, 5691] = 11.6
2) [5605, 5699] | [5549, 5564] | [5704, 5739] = 11.9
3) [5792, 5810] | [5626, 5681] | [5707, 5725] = 3.5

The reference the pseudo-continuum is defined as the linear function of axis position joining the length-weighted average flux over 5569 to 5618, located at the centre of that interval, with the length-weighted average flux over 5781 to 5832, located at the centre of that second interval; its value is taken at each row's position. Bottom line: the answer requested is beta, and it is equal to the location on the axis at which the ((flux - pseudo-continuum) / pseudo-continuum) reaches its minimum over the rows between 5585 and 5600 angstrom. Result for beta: 5588.59 angstrom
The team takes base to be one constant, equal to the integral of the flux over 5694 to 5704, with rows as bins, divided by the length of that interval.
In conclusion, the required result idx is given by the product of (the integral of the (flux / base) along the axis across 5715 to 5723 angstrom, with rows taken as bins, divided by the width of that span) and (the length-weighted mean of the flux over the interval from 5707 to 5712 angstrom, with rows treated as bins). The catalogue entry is 7.1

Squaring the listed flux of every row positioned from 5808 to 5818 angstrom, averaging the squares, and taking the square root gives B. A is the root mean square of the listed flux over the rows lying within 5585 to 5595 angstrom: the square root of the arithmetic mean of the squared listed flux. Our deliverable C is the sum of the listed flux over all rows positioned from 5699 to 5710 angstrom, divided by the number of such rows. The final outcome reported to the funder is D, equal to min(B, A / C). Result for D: 0.984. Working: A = 7.2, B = 7.43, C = 7.31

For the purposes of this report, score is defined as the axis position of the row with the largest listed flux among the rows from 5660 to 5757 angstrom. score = 5755.75 angstrom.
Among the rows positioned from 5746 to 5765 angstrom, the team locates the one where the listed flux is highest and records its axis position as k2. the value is 5761.05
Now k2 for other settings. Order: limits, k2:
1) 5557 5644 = 5557.79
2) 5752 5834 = 5761.05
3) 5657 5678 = 5676.78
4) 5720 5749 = 5724.03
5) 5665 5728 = 5724.03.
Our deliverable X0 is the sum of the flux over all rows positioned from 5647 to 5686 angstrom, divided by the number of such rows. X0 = 7.37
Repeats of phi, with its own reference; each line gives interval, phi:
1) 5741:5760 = 5742.51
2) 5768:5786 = 5769.02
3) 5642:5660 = 5645.49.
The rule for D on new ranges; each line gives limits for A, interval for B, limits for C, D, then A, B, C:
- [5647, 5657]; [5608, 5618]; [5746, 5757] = 0.966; 7.6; 7.41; 7.86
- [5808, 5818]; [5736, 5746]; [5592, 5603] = 1.000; 7.4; 7.82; 7.43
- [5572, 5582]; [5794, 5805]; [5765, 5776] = 0.924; 7.4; 7.84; 7.97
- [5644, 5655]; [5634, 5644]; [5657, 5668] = 1.094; 7.7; 7.50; 7.03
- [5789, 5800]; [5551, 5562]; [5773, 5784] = 1.014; 7.8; 7.72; 7.69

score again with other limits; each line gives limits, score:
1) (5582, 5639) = 5604.05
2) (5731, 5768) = 5761.05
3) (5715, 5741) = 5724.03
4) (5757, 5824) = 5761.05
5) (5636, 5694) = 5692.49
